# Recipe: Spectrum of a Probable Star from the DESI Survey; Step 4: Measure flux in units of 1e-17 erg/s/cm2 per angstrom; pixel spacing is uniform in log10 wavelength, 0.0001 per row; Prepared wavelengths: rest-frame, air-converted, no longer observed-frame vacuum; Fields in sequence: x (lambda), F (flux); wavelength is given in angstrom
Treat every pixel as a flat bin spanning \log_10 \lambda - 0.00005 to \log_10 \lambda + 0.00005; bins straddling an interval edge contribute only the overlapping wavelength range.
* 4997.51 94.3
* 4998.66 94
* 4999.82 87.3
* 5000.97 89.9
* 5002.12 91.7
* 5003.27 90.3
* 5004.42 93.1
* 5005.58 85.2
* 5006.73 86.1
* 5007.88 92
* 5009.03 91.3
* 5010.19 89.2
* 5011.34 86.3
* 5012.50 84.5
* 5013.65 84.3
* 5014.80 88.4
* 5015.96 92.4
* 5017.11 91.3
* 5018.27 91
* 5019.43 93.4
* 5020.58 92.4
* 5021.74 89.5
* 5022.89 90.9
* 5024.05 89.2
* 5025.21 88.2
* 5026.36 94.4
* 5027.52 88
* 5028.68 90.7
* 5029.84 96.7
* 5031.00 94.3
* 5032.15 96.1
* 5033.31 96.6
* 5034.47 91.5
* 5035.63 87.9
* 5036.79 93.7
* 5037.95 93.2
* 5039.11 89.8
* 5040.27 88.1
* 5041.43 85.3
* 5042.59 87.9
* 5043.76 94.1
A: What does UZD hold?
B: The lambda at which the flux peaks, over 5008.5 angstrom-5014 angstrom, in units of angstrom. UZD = 5009.03 angstrom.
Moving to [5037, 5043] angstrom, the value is 5037.95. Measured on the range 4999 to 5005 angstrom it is 5004.42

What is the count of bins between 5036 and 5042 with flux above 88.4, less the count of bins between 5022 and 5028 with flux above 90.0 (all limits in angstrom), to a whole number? 1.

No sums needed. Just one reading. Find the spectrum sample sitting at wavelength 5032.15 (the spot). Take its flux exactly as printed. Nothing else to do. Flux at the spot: 96.1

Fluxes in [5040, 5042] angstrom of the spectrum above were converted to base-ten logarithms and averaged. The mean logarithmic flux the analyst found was 1.938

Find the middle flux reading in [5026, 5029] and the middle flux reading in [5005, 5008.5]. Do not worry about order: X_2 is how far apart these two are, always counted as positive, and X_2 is 4.6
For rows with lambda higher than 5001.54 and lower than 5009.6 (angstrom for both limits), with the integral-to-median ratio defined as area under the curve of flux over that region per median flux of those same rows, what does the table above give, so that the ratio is 7.95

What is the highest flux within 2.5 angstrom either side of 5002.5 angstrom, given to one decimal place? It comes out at 93.1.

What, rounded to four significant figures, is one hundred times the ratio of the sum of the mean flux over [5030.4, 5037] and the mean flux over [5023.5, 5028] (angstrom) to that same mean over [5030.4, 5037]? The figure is 196.4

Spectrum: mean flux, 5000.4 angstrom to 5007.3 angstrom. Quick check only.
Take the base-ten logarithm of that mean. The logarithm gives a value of 1.951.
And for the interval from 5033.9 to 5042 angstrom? 1.954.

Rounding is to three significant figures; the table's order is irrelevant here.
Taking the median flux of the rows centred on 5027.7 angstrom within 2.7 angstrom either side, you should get 90.7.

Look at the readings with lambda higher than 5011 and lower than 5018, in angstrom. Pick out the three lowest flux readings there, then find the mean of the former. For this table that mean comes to 85.0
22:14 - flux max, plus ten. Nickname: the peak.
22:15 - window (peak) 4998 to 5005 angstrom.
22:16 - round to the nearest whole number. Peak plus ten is 104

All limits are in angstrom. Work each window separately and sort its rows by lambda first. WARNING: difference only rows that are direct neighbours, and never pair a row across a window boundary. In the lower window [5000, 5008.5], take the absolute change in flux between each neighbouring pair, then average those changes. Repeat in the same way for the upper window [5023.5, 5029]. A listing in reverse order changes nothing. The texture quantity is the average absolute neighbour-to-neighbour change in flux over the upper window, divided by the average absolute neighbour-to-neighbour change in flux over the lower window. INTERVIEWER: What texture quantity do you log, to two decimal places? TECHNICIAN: 1.18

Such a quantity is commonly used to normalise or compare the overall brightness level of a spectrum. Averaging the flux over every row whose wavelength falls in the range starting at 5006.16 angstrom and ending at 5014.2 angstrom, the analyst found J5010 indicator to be 87.7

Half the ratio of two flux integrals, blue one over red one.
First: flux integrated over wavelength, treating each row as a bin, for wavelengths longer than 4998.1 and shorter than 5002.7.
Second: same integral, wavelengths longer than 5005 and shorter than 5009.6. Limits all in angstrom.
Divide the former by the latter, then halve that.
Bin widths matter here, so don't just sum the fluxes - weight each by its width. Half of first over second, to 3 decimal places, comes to 0.511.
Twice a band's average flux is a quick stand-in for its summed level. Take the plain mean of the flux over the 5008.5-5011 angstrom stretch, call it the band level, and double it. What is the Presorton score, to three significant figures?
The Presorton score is 180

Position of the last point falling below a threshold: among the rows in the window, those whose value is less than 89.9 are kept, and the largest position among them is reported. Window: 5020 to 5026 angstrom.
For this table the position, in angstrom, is 5025.21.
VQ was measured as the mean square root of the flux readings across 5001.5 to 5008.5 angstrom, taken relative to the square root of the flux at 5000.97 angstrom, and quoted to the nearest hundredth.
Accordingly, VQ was 1.00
